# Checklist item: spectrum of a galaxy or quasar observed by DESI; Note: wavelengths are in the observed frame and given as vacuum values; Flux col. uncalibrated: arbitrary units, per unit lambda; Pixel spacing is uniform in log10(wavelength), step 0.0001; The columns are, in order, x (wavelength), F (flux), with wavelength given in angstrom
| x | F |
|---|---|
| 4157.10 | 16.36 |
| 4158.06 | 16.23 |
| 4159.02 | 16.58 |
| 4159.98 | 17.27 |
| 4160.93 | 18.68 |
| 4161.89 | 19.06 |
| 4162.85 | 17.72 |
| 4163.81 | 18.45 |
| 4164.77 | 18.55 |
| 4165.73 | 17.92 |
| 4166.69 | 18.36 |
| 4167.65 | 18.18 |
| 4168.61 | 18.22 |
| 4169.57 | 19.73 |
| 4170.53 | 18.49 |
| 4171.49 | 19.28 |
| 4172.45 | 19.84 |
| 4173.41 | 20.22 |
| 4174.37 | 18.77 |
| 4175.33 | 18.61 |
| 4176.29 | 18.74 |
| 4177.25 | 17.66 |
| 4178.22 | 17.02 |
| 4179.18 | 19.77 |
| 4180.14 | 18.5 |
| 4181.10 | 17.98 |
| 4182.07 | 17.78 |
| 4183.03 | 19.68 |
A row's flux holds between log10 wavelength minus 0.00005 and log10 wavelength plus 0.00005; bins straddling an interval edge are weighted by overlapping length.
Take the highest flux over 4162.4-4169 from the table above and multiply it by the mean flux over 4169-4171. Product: 354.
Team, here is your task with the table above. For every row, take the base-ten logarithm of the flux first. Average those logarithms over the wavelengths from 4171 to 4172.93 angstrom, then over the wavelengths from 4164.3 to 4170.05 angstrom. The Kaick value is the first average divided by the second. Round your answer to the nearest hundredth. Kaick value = 1.02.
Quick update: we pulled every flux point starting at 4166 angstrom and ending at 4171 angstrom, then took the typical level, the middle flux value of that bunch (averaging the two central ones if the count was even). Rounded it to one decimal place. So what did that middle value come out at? 18.4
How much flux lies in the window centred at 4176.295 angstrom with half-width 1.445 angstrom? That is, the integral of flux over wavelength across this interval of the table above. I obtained 52.9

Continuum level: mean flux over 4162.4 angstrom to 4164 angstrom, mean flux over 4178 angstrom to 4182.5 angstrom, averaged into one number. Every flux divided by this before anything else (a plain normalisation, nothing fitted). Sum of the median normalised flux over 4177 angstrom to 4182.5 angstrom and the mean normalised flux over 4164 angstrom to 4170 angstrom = 2.00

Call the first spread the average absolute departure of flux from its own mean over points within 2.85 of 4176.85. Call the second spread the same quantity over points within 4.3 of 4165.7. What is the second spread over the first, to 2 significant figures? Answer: 0.60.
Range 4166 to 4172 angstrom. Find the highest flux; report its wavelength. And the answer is 4169.57 angstrom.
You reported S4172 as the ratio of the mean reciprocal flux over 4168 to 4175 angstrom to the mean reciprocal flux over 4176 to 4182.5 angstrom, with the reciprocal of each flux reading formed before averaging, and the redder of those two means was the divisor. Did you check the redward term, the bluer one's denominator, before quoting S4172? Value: 0.95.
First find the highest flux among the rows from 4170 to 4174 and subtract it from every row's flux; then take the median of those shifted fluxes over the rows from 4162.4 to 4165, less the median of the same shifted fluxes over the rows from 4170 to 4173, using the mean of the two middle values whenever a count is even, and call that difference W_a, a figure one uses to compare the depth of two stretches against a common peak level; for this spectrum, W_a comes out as -0.8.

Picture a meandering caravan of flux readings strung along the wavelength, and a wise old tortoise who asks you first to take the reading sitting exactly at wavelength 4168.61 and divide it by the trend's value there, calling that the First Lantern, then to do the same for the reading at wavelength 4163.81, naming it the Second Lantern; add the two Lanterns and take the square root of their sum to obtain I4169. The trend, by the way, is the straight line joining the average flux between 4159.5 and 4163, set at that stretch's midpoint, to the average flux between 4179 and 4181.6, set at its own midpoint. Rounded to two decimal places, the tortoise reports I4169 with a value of 1.41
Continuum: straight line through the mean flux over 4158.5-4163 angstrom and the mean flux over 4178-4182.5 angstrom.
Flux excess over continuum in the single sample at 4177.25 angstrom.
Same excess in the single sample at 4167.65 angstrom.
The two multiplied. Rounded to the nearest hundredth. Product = -0.10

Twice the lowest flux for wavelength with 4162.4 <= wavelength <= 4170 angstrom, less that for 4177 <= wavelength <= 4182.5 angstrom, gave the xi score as 18.4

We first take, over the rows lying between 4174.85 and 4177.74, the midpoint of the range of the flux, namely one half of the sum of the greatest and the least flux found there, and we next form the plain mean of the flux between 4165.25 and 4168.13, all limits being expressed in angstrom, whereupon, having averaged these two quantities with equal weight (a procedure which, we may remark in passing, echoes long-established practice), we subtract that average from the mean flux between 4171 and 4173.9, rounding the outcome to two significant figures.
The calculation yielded 1.6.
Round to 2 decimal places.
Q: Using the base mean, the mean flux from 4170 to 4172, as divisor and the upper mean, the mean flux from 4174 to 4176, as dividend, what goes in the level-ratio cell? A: 0.99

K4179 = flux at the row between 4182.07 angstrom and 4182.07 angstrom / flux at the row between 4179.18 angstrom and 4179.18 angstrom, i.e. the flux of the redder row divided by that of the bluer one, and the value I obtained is 0.90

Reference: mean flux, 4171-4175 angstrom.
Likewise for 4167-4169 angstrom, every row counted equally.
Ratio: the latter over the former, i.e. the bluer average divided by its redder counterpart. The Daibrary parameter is 0.93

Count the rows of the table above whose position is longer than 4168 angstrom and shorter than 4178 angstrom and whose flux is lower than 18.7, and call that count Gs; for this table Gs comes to 4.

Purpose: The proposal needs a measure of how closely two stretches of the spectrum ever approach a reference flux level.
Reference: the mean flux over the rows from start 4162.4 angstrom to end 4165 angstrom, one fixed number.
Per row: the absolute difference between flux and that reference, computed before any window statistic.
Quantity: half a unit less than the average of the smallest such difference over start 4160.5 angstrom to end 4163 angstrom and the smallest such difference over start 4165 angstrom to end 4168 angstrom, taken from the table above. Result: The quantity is -0.25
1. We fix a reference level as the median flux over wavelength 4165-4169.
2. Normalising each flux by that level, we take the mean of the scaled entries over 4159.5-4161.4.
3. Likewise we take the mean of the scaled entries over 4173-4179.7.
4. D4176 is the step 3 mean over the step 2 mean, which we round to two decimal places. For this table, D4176 1.04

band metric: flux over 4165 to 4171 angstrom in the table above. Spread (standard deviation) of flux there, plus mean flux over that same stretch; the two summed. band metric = 19.1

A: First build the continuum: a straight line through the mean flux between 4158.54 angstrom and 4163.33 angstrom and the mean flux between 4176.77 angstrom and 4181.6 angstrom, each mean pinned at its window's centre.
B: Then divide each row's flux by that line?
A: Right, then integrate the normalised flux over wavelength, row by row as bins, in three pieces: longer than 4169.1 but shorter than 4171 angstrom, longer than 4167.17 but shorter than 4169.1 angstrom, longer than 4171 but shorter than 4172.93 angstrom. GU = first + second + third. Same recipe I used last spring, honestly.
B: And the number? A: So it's 6.06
